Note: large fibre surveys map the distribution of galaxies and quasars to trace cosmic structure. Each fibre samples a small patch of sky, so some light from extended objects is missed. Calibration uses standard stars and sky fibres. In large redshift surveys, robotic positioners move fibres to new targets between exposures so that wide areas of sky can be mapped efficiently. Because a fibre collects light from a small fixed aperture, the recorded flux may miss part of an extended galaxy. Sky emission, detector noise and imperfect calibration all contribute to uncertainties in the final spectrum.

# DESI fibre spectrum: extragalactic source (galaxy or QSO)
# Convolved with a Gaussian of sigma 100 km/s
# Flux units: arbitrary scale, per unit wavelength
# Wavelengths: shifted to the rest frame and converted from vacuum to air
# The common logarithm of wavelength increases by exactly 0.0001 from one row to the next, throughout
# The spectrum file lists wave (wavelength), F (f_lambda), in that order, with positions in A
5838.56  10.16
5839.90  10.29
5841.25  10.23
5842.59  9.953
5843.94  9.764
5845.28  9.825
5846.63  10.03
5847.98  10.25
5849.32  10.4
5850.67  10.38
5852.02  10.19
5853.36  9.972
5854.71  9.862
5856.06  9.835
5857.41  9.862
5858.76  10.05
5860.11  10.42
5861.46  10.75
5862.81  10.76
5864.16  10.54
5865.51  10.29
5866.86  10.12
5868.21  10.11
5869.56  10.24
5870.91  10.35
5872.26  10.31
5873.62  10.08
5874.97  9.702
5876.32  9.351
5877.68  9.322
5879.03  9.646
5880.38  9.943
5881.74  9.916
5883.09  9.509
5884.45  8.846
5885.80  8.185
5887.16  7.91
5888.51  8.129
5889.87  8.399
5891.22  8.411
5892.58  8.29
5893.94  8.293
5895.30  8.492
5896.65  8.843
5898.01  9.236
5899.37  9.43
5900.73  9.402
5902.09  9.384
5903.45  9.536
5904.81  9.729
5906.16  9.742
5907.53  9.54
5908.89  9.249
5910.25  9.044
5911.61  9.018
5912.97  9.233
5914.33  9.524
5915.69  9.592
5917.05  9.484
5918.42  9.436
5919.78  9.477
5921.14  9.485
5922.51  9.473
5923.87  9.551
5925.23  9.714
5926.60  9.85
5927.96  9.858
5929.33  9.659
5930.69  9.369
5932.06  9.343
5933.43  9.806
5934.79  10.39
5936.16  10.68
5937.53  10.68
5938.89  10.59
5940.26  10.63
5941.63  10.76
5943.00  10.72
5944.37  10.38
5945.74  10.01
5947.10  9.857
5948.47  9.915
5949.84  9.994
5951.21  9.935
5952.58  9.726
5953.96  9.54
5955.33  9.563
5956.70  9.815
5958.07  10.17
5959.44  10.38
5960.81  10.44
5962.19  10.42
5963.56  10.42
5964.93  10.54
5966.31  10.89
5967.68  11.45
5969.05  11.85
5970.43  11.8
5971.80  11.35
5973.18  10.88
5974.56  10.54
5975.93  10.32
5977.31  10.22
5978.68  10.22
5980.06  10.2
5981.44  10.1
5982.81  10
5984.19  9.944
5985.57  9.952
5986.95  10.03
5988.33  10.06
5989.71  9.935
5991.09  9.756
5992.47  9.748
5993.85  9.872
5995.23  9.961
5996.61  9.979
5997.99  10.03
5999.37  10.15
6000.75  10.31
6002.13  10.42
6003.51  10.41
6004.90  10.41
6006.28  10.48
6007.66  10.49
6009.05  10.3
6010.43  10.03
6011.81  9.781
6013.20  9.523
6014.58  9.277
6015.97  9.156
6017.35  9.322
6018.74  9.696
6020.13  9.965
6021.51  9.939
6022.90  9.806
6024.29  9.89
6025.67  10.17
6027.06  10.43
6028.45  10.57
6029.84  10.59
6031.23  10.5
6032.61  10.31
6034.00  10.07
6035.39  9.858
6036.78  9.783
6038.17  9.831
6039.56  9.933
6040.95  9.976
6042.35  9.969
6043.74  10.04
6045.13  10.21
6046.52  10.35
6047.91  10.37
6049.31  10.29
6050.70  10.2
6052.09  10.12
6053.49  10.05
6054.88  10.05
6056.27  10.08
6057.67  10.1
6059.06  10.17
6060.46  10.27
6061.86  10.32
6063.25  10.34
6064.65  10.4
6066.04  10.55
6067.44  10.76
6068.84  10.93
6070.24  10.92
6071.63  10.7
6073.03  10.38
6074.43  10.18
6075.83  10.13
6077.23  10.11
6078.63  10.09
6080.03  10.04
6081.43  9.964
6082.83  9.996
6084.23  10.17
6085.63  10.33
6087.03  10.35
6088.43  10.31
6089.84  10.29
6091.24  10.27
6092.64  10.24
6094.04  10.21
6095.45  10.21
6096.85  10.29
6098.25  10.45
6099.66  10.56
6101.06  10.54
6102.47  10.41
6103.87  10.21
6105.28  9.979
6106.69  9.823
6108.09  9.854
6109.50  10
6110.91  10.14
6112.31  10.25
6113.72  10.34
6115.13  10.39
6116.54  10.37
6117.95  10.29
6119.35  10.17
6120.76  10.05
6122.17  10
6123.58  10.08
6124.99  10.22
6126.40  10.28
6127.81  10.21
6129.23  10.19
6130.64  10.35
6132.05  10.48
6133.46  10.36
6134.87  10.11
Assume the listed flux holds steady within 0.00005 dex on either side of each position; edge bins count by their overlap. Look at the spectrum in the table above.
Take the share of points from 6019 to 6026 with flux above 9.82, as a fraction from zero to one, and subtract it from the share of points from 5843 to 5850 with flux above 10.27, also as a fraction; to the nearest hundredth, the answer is -0.60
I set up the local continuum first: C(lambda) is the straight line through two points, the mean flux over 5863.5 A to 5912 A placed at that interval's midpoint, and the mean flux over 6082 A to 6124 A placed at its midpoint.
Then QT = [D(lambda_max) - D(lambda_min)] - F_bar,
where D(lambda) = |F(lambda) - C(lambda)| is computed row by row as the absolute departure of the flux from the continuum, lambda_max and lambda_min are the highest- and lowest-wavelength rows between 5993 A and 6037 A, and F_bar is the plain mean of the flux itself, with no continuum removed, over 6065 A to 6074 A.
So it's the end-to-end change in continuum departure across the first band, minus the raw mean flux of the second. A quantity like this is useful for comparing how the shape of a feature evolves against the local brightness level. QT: -10.6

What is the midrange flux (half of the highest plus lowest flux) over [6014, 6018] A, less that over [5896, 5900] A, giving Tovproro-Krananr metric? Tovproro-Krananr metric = 0.10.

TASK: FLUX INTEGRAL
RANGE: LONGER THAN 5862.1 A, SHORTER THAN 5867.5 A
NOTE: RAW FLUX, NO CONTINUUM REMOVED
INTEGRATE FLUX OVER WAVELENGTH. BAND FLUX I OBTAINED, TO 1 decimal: 56.3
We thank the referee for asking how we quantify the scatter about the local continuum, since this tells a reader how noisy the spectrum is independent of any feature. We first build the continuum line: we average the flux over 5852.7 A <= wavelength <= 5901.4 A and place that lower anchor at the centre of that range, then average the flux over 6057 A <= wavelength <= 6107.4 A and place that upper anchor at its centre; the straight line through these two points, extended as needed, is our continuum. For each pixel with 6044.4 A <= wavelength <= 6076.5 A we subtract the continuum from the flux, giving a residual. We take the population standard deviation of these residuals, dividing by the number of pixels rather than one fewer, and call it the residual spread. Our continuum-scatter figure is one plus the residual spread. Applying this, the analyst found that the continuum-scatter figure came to 1.24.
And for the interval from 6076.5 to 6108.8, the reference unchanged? 1.20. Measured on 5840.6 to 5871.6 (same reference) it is 1.26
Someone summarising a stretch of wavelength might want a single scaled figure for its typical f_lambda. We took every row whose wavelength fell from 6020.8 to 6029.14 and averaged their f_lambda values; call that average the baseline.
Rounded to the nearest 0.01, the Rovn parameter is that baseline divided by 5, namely 2.03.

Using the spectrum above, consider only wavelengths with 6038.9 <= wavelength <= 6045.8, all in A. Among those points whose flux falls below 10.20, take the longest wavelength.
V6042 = 6043.74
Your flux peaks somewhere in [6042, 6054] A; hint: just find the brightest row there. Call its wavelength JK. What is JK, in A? 6047.91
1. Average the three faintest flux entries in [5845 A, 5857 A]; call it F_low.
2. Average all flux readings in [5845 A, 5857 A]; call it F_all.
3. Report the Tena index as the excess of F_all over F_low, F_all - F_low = 0.24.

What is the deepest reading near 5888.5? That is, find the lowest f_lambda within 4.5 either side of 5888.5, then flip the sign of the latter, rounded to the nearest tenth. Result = -7.9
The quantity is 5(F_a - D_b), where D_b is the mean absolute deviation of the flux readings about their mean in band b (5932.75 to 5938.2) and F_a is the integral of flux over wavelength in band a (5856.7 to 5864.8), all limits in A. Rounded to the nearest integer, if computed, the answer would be 419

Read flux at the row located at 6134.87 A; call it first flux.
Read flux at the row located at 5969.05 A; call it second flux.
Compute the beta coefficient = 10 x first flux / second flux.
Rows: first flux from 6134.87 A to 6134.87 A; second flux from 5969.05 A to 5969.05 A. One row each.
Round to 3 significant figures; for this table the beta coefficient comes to 8.53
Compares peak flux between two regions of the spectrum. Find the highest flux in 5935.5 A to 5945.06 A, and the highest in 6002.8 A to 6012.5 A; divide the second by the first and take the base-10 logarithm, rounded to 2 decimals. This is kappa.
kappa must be -0.01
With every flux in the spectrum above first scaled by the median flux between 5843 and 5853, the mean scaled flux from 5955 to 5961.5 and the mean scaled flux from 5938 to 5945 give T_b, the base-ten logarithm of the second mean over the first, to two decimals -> 0.02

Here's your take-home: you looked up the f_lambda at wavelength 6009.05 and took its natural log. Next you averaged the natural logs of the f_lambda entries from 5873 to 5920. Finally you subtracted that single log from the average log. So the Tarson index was -0.12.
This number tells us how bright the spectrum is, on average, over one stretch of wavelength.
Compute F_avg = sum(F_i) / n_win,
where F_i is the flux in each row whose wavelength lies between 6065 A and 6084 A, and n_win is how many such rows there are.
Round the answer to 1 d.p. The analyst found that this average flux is 10.4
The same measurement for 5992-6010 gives 10.2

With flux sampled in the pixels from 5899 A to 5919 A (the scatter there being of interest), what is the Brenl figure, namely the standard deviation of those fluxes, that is 0.21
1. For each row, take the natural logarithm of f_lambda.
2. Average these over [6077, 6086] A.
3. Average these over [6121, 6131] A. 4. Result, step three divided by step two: 1.00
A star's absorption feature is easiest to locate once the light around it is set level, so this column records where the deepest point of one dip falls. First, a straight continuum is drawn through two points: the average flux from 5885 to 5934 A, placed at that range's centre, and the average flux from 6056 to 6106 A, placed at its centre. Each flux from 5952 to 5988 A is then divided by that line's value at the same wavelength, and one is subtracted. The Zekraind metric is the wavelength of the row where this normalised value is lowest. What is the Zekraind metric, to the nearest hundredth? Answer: 5953.96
